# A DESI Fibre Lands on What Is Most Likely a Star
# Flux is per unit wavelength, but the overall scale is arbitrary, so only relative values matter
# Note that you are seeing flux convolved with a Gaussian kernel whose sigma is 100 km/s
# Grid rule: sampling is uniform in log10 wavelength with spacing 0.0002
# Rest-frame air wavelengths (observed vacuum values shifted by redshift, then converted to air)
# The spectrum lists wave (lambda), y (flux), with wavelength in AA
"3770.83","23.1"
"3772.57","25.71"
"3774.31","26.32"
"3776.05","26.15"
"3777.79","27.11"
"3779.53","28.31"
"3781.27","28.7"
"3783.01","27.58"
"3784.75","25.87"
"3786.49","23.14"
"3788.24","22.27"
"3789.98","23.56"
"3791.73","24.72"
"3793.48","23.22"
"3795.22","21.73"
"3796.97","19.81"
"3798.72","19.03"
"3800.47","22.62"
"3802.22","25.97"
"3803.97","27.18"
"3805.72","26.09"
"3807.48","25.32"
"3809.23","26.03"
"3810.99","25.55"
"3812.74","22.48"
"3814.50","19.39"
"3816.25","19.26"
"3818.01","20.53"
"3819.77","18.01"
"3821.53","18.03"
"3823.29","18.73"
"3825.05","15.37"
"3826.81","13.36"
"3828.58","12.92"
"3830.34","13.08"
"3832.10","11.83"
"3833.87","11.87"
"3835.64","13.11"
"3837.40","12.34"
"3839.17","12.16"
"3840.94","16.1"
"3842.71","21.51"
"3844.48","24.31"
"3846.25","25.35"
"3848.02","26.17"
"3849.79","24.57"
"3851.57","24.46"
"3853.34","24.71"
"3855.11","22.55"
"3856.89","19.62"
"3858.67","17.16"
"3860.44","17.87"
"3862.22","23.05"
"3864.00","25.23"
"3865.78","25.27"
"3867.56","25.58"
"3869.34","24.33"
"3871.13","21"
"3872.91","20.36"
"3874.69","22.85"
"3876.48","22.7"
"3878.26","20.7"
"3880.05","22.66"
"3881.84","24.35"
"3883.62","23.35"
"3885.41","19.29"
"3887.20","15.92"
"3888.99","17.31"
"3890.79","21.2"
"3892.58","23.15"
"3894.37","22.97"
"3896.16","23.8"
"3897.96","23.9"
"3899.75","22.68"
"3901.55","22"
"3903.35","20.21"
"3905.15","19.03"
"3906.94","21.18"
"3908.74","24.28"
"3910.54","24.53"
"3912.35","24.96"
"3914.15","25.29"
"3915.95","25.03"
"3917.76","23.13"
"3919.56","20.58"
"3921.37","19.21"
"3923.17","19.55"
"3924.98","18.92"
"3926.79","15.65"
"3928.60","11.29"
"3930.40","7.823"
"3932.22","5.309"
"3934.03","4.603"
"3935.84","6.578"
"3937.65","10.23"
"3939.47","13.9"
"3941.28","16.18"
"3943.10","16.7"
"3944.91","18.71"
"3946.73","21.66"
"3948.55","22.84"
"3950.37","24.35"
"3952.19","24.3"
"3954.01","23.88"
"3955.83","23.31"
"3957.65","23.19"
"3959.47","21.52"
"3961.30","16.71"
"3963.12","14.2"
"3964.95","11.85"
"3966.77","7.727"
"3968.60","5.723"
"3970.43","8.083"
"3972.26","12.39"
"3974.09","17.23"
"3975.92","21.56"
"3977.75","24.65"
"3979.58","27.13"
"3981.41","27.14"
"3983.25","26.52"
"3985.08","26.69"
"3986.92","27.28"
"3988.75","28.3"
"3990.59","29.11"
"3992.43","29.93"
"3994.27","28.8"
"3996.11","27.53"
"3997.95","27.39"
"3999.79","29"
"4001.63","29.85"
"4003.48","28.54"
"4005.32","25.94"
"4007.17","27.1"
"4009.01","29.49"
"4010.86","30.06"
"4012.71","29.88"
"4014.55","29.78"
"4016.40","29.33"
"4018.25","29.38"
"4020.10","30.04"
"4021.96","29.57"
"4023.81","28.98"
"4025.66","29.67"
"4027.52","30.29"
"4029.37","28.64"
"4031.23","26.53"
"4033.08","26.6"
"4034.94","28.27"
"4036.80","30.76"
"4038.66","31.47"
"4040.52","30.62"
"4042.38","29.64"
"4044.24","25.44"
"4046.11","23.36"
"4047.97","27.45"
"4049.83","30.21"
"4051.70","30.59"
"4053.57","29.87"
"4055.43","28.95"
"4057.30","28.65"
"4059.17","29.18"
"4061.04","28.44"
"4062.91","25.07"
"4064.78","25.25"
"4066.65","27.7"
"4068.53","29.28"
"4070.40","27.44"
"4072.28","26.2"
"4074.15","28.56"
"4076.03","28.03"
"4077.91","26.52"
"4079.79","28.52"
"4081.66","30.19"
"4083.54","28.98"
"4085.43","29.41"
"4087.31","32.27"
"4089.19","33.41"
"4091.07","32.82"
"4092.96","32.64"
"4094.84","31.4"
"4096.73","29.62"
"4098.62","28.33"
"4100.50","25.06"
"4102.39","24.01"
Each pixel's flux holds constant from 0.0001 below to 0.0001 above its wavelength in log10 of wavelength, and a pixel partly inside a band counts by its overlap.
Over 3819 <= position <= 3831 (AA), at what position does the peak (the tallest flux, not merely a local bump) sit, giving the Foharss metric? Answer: 3823.29 AA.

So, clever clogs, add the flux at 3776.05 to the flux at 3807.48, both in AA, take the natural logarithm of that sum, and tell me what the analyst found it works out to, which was 3.94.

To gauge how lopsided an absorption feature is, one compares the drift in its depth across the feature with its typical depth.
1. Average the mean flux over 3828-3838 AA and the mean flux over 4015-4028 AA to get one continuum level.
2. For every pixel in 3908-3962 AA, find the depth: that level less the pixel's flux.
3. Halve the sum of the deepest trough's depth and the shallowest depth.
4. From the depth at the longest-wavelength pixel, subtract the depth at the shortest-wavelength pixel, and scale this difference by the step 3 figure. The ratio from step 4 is 1.2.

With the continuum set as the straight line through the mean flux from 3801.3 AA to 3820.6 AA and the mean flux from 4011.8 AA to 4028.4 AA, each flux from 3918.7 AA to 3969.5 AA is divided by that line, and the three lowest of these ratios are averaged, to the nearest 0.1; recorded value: 0.2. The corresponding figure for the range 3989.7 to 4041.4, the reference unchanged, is 0.9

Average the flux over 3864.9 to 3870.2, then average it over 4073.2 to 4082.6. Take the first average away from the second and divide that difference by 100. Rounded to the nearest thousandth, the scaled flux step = 0.033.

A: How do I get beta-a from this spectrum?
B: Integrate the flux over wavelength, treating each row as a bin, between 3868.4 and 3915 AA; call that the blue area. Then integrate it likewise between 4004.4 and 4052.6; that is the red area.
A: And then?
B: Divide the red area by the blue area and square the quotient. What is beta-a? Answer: 1.8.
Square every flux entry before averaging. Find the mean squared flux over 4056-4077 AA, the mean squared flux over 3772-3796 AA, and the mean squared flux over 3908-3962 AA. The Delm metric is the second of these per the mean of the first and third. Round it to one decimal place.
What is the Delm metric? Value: 1.1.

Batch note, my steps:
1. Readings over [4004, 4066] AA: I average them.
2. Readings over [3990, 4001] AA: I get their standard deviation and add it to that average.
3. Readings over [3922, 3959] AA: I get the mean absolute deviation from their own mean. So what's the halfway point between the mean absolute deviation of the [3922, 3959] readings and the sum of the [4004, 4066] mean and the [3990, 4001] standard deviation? 17.6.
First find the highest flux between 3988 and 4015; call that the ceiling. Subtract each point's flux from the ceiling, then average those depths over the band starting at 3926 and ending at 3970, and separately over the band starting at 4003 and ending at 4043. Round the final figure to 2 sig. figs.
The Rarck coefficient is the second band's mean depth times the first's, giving 14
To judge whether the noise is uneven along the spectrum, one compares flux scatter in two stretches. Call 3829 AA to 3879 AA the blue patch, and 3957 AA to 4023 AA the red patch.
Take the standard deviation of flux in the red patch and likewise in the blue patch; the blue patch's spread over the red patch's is 0.7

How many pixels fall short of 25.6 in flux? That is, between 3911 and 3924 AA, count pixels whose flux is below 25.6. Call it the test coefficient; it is 7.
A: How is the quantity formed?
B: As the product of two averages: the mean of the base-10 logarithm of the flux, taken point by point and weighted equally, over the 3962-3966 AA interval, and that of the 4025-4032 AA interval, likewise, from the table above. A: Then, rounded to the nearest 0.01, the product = 1.62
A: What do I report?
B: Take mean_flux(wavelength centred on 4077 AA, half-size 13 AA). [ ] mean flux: 29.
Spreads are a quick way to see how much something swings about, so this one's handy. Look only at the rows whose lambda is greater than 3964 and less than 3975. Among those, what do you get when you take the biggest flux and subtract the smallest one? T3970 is 12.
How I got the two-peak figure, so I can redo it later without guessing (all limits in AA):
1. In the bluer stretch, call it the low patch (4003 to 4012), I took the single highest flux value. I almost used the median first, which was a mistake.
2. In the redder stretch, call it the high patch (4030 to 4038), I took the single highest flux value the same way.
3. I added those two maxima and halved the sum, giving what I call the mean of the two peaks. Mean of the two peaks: 30.4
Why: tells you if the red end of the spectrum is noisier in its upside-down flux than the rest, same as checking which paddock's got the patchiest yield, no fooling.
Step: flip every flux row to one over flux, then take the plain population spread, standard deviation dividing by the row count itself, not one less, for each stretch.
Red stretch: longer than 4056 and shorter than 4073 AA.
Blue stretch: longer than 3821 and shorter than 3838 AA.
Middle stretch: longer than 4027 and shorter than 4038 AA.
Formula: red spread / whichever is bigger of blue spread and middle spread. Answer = 0.20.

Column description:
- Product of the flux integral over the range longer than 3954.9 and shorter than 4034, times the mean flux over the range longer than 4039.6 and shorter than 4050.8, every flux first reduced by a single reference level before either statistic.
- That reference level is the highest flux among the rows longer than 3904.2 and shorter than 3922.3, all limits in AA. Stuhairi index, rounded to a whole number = -109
